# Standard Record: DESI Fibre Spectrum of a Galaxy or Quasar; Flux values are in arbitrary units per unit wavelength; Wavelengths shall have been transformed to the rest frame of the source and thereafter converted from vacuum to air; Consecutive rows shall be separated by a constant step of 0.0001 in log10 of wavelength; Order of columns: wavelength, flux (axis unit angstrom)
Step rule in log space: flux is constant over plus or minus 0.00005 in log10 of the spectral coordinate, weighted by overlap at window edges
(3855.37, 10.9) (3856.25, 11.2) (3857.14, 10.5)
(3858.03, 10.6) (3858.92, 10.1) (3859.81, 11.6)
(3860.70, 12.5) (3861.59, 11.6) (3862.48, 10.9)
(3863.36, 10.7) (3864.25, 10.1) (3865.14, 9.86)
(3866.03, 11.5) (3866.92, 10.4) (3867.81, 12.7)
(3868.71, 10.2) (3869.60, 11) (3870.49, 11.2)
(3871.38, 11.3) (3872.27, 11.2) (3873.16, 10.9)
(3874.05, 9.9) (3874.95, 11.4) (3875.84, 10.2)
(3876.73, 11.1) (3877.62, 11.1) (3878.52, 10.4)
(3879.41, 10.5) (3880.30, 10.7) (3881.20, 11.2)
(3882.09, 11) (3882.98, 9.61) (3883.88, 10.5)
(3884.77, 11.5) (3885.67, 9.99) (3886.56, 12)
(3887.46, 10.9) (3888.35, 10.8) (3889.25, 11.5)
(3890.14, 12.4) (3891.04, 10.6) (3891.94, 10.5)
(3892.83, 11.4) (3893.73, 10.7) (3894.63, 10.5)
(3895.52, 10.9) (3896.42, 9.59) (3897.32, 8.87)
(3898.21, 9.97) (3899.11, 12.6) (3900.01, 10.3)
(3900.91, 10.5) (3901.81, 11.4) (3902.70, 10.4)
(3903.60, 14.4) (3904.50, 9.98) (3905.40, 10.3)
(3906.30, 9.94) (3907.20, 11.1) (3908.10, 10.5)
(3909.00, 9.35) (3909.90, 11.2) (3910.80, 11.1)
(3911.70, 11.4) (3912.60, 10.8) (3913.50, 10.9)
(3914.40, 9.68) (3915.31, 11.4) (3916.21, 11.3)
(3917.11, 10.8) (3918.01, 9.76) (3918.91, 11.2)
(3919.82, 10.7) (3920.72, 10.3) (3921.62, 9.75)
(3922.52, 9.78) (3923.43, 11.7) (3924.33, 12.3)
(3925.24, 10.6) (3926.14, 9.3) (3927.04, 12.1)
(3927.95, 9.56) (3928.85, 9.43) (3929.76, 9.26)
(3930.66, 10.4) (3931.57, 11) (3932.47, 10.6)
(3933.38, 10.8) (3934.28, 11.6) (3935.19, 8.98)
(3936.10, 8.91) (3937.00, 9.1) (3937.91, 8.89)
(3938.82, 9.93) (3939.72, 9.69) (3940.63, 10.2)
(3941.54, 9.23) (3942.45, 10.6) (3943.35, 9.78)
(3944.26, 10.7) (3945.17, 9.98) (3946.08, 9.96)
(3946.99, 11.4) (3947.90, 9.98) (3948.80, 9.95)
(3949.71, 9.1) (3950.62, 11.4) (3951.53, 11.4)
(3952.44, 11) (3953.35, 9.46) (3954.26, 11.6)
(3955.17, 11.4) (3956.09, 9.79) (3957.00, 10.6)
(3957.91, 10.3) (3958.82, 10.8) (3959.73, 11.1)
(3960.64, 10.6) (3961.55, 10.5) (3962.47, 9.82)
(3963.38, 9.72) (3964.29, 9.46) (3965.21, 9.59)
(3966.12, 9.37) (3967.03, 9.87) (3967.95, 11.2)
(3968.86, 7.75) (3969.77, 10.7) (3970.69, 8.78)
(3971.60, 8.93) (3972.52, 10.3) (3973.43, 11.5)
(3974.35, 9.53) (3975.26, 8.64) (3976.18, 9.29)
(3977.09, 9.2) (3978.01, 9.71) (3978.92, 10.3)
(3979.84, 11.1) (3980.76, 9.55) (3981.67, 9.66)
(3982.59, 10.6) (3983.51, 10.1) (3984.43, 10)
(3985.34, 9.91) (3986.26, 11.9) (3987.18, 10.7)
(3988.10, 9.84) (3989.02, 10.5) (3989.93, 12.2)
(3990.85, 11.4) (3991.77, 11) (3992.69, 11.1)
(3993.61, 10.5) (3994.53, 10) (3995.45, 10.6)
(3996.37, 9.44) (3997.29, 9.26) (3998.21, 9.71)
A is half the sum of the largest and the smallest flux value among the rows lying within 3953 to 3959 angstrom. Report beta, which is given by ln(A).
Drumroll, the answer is 2.35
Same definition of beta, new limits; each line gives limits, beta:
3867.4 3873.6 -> 2.44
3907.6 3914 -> 2.34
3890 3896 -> 2.44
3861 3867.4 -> 2.37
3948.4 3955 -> 2.34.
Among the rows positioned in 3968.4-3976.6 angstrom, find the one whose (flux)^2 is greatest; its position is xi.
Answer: 3973.43 angstrom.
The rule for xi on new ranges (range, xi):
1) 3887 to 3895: 3890.14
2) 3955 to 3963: 3955.17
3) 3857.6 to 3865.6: 3860.70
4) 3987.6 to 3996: 3989.93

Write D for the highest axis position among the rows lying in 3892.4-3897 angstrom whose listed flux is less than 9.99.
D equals 3896.42 angstrom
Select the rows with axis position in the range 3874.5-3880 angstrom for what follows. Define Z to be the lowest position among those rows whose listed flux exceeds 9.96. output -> 3874.95 angstrom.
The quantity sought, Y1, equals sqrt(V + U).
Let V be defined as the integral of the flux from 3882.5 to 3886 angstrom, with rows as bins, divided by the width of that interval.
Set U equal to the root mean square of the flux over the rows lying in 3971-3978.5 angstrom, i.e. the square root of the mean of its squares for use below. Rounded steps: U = 9.7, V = 10.4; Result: 4.48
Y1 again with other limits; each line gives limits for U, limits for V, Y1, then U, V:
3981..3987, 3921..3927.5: 4.60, 10.4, 10.8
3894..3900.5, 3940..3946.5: 4.53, 10.4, 10.0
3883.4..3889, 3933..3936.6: 4.59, 11.0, 10.1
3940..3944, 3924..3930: 4.51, 10.0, 10.4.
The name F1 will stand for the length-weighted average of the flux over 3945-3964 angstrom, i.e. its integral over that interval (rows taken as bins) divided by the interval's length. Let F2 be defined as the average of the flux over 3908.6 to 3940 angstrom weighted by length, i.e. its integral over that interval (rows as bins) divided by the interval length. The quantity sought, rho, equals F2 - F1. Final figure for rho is -0.08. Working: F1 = 10.5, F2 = 10.4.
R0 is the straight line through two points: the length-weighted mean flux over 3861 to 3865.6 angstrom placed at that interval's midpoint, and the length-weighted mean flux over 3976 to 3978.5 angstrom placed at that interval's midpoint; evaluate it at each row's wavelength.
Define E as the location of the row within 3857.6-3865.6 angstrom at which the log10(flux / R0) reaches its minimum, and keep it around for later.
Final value 3865.14 angstrom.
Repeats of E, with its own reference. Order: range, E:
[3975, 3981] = 3975.26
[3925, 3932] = 3929.76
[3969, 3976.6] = 3975.26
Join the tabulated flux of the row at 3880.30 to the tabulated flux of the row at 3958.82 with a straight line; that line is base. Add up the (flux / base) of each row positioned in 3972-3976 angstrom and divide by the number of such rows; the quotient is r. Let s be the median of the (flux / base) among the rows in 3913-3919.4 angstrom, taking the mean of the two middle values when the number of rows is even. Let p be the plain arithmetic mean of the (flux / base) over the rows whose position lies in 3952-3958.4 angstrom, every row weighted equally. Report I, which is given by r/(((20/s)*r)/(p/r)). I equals 0.054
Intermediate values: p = 0.98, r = 0.92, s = 1.01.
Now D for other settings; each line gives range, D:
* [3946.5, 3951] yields 3949.71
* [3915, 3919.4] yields 3918.01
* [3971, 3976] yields 3975.26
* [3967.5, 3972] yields 3971.60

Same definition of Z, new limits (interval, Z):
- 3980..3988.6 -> 3982.59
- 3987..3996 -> 3987.18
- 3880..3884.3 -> 3880.30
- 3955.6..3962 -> 3957.00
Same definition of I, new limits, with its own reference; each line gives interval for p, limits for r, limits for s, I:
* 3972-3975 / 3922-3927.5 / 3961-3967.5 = 0.043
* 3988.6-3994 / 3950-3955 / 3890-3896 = 0.050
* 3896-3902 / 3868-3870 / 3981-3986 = 0.045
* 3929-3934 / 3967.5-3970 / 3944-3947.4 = 0.051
